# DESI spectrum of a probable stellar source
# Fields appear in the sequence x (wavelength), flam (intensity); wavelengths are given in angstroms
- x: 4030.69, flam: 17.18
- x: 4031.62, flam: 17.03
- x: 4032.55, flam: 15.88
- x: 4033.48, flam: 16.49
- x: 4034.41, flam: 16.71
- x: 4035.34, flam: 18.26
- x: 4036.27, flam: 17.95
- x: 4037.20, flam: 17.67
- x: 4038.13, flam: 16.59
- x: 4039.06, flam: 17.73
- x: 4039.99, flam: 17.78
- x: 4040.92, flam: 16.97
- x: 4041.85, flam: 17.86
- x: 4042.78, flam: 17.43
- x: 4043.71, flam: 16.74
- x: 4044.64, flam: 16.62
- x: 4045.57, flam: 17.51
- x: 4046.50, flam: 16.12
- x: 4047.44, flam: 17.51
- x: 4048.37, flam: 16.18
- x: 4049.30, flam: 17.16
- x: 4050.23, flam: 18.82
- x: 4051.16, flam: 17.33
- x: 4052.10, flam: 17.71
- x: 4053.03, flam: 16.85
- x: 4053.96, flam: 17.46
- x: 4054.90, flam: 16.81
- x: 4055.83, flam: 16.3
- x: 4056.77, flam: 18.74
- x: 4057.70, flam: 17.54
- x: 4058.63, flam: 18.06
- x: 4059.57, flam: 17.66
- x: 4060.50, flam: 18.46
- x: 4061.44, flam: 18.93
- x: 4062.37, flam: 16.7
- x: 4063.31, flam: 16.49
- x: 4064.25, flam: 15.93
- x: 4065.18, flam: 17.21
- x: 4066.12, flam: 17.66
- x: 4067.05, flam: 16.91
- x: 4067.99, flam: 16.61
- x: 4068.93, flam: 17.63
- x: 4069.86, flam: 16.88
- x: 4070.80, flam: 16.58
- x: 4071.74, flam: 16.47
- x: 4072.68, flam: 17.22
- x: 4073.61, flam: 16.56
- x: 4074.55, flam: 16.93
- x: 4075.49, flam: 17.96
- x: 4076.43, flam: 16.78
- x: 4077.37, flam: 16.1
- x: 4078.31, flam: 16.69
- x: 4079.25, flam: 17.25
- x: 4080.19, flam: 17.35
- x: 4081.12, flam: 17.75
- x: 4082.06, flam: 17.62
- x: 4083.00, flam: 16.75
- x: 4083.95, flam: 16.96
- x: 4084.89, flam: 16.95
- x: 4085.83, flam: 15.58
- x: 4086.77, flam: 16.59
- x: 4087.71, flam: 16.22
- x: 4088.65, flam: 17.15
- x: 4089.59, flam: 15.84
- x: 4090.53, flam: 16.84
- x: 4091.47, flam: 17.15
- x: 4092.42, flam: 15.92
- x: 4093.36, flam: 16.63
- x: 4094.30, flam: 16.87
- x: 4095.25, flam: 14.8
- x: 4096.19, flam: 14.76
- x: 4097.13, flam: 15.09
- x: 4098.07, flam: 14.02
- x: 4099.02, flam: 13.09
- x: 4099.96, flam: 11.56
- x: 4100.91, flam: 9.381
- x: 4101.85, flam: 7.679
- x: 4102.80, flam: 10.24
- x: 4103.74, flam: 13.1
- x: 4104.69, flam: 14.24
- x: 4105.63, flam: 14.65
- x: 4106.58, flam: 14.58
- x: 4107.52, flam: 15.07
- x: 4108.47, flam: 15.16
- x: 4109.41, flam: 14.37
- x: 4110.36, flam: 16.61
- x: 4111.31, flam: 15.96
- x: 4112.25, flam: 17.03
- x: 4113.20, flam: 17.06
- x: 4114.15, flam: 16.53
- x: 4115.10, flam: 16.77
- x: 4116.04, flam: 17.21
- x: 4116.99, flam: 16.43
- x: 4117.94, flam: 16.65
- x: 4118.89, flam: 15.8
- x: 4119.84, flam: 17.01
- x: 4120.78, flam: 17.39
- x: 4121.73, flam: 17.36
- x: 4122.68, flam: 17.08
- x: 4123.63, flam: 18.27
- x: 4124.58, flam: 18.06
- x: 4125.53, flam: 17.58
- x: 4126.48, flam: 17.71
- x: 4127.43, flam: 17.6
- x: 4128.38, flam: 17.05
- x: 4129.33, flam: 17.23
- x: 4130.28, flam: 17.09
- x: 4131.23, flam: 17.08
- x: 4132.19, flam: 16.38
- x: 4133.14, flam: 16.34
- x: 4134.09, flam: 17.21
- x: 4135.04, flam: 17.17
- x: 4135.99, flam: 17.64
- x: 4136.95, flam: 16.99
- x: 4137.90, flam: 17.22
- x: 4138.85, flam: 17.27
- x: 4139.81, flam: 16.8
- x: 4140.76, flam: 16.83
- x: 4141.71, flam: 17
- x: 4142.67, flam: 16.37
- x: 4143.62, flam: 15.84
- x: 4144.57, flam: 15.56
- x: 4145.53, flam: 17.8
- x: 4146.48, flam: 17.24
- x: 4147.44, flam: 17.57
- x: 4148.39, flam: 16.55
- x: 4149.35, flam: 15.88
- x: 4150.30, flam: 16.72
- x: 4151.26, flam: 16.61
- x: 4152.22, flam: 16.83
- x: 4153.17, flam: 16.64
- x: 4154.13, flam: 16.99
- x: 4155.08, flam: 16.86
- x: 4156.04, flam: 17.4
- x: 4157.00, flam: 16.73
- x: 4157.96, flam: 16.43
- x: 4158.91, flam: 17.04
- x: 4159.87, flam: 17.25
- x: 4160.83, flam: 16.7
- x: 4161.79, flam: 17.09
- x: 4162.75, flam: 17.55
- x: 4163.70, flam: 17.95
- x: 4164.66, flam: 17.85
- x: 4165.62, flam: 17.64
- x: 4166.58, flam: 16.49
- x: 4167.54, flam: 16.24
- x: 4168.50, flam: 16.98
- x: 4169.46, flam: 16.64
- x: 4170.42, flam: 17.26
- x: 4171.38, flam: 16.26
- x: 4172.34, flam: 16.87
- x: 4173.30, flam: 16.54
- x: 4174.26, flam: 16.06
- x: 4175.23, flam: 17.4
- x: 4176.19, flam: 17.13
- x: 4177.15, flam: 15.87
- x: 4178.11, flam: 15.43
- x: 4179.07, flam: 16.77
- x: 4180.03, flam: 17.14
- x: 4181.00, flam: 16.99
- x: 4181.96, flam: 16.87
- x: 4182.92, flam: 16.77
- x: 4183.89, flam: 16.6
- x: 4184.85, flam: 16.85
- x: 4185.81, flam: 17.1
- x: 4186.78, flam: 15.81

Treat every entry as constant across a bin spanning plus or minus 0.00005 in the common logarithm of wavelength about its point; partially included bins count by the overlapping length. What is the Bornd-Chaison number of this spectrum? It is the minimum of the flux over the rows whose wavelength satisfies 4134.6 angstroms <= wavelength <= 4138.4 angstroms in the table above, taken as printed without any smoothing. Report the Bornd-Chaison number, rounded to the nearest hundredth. 16.99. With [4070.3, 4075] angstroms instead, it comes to 16.47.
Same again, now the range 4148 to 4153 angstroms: 15.88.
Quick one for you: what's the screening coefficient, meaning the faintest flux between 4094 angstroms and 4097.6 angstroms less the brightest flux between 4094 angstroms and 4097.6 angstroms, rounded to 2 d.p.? -2.11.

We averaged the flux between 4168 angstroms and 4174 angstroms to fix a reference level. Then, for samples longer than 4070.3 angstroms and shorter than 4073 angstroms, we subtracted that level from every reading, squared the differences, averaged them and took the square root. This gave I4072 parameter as 0.33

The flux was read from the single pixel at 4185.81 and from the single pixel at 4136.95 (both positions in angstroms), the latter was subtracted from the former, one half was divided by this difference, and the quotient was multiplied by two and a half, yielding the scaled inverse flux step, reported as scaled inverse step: 11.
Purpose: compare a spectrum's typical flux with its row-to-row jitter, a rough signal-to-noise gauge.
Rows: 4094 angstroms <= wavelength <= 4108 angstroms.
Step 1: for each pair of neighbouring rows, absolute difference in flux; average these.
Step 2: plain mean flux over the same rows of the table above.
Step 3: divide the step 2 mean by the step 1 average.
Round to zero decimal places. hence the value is 11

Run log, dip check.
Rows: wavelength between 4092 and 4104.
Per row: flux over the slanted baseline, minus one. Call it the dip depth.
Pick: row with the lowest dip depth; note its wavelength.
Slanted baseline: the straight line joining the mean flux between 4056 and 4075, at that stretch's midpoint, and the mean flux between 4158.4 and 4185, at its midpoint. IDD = 4101.85 angstroms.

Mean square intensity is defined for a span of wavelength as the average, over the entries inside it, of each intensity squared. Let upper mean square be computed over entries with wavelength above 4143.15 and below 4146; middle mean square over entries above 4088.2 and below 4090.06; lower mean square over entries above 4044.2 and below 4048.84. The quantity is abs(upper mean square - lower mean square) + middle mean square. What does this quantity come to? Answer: 285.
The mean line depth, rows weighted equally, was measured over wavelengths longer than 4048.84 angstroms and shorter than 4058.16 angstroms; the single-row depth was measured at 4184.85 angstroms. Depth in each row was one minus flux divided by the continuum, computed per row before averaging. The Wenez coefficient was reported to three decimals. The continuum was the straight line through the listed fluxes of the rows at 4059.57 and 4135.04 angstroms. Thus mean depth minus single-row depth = 0.013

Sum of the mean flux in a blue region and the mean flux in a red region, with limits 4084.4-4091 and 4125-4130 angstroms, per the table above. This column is 33.9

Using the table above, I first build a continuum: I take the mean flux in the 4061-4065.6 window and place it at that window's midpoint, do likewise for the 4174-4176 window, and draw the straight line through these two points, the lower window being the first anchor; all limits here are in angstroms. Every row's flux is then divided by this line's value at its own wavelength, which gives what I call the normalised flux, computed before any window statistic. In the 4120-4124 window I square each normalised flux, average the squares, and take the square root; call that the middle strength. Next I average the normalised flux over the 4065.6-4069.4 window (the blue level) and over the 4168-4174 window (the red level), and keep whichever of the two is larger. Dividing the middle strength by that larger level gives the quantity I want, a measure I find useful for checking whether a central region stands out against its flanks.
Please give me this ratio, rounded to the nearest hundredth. 1.03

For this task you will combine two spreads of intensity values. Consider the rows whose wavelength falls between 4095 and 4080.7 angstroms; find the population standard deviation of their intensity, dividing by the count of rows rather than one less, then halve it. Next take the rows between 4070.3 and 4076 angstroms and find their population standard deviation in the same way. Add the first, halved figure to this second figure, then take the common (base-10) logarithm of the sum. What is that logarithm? -0.09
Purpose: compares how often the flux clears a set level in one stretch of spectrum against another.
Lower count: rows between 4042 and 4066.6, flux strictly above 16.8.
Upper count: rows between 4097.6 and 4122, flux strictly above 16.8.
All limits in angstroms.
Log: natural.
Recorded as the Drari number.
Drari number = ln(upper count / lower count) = -1.10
